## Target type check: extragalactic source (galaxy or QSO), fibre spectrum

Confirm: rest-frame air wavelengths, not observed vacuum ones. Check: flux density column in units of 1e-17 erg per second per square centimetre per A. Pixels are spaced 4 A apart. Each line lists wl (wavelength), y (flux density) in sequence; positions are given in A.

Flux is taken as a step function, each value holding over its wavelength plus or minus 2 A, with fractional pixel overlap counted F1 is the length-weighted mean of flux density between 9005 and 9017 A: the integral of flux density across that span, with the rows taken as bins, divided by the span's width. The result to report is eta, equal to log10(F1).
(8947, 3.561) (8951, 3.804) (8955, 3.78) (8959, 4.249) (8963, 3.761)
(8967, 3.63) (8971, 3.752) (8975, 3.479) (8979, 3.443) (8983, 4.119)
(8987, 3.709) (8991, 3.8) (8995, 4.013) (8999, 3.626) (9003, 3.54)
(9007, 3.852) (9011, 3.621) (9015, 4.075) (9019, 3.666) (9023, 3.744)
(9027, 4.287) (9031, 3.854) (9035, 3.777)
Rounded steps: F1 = 3.85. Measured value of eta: 0.585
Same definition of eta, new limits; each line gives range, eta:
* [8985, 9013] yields 0.573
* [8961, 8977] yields 0.563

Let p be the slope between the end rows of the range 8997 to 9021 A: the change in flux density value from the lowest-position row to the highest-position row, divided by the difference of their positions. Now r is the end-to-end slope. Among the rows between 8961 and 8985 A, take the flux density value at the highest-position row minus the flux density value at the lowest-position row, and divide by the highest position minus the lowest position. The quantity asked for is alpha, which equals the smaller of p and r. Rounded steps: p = 0.002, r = 0.018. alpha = 0.002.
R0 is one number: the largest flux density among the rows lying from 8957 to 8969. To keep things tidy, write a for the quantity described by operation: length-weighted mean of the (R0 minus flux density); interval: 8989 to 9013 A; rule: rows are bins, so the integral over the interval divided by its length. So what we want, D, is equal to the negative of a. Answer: -0.507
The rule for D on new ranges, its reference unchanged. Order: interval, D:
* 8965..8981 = -0.673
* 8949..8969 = -0.404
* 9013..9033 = -0.324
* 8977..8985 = -0.468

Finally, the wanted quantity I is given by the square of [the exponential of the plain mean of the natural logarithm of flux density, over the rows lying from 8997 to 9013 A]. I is 13.4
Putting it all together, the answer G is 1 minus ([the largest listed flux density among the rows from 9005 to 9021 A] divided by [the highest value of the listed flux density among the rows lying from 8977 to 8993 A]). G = 0.01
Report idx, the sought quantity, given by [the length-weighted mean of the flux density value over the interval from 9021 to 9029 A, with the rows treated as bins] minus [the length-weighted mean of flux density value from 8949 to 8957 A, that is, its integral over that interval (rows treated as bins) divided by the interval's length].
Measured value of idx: 0.22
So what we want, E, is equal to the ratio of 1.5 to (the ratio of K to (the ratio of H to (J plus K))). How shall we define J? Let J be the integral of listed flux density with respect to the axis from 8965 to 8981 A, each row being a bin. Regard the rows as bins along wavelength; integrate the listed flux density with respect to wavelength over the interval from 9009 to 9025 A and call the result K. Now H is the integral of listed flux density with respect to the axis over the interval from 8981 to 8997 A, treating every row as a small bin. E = 0.0132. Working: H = 62.6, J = 57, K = 60.4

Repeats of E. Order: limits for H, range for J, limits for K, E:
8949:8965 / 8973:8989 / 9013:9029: 0.0121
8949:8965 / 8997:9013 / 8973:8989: 0.0135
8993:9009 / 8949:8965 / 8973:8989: 0.0126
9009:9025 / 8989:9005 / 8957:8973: 0.0121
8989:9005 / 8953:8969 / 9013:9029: 0.0114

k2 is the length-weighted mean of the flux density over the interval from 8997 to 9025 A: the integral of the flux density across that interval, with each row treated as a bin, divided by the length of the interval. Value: 3.73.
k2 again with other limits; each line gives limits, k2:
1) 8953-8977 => 3.78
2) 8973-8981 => 3.46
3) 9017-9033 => 3.89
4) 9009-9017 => 3.85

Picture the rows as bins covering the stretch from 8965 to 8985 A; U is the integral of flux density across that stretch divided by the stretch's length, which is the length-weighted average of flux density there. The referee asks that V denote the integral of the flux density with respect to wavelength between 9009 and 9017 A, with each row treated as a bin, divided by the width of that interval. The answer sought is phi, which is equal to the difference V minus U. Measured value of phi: 0.16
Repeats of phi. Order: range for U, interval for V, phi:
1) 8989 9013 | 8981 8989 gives 0.17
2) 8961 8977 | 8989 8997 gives 0.25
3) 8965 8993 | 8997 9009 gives -0.03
